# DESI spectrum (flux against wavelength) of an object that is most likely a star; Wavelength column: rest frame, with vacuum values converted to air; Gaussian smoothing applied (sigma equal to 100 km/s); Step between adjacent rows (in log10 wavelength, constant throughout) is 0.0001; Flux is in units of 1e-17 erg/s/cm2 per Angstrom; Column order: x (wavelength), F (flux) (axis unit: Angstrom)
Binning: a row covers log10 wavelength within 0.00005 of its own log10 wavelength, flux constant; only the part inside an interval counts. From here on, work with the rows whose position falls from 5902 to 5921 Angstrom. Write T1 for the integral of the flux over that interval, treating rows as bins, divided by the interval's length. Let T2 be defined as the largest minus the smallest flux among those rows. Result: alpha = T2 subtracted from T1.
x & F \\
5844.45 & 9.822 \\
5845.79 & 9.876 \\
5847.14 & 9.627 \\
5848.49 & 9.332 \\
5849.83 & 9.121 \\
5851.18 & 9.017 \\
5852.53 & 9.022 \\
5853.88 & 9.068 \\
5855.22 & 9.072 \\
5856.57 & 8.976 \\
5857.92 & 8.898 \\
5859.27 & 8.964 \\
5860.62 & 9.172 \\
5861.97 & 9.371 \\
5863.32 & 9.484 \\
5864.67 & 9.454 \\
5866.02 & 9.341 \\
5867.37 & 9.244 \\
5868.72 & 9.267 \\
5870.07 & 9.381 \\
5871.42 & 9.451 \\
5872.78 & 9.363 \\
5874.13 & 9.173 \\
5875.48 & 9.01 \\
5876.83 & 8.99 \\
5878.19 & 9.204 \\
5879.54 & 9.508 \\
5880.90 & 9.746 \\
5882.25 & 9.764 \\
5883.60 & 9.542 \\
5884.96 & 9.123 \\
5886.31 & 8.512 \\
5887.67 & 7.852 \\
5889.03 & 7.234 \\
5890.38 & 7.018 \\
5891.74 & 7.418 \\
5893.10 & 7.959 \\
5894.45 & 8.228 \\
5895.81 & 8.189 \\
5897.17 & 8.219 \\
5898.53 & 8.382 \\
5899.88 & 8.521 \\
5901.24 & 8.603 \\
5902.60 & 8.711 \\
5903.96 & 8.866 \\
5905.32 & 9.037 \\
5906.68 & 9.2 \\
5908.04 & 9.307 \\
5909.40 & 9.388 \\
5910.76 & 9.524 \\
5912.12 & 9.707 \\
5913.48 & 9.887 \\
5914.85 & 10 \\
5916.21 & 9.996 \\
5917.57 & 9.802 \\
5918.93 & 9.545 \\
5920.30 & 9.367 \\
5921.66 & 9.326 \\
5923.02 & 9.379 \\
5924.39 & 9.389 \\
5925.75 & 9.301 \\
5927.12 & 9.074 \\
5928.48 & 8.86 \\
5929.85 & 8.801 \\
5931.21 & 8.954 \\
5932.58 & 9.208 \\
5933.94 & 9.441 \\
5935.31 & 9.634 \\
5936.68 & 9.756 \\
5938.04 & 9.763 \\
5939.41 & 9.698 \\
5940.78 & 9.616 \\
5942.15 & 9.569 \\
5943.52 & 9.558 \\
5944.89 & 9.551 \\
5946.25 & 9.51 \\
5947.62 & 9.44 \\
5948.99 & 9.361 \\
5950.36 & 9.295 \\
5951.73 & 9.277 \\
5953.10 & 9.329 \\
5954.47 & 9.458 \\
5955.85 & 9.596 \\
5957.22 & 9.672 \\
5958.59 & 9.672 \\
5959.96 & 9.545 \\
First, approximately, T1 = 9.46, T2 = 1.3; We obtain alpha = 8.2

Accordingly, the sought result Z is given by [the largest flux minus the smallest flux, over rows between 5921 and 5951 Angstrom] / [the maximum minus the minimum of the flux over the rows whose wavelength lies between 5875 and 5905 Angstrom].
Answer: 0.35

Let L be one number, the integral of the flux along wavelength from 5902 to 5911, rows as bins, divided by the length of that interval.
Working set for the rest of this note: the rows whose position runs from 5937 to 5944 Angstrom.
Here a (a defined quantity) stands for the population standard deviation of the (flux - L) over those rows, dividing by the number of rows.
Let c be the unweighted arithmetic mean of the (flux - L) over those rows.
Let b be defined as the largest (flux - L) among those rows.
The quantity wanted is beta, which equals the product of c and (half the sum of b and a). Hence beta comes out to 0.18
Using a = 0.079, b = 0.63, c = 0.51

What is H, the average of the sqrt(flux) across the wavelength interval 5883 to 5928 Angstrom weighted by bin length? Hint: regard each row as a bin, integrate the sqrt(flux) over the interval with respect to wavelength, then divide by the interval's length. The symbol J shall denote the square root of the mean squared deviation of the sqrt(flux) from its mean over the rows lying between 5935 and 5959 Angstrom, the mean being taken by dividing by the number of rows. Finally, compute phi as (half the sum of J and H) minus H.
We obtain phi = -1.48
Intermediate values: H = 2.98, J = 0.02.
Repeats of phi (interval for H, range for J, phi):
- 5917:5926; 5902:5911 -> -1.51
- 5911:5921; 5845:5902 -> -1.50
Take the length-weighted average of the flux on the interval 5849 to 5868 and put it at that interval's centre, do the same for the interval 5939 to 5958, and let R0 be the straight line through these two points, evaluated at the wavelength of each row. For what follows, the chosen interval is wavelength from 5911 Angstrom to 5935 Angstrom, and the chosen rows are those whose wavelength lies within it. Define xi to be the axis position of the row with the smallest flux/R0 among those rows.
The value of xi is 5929.85 Angstrom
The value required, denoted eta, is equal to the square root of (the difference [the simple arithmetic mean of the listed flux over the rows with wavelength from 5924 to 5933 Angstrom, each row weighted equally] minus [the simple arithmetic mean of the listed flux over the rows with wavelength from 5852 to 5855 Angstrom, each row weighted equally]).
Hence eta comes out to 0.2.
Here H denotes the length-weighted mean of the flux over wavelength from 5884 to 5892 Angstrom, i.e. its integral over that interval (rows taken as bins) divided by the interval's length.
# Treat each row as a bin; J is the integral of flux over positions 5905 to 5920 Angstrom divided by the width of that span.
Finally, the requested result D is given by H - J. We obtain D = -1.65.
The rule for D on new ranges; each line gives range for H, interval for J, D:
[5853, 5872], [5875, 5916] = 0.39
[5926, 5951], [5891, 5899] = 1.35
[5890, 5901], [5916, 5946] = -1.39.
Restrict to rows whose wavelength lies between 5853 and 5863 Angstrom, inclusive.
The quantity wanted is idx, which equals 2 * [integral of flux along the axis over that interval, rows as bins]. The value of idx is 182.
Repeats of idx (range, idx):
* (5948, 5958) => 189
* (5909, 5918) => 176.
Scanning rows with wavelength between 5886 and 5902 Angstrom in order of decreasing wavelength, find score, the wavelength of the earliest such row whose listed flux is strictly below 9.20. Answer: 5901.24 Angstrom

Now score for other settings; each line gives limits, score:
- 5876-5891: 5890.38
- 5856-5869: 5860.62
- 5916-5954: 5931.21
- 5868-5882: 5876.83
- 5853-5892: 5891.74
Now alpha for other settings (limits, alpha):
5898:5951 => 7.7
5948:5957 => 9.1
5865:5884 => 8.6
